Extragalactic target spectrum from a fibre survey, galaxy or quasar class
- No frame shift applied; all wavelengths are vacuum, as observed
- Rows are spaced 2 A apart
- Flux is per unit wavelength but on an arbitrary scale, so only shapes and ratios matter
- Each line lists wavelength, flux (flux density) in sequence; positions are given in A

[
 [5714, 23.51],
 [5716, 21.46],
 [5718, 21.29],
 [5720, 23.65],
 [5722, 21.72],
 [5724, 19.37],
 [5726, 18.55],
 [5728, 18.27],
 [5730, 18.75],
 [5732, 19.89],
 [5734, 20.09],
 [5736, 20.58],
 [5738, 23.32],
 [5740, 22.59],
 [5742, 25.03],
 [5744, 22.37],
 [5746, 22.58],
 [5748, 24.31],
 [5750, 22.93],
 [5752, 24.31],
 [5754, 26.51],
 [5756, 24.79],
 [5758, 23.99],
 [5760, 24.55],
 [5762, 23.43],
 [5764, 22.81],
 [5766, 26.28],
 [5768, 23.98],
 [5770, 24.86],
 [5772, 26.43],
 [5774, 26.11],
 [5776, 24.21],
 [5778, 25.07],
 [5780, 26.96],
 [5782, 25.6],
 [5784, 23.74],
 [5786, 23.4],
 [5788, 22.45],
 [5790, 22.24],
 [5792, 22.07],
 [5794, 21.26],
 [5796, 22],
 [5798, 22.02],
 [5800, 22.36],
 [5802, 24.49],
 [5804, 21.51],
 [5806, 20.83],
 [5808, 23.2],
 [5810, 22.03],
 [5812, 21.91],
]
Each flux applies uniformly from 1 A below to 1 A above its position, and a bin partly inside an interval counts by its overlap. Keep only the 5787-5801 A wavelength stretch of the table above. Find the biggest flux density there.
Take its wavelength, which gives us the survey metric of 5788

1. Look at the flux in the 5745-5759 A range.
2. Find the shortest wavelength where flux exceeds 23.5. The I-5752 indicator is 5748 A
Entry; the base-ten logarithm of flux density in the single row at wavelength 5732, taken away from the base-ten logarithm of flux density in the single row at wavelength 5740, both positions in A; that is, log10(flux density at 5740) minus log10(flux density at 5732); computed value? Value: 0.055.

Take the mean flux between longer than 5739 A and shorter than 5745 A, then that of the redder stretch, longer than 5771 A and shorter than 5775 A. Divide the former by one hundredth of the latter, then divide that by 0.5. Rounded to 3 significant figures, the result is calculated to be 178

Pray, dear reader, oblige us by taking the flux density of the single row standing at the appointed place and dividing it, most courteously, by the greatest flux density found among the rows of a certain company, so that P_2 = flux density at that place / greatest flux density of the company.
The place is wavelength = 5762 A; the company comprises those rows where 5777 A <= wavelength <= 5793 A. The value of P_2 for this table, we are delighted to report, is 0.87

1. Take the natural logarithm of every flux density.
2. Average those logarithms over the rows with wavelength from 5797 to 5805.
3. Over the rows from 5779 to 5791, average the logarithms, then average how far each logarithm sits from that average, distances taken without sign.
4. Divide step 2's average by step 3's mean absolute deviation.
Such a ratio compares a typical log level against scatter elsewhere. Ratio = 52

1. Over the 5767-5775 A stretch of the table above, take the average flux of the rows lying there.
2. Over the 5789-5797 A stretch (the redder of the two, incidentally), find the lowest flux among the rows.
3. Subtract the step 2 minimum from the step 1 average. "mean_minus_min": 4.1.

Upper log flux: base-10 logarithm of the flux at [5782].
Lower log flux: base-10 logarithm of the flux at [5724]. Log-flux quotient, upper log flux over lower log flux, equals 1.09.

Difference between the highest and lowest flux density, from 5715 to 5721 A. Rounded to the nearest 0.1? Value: 2.4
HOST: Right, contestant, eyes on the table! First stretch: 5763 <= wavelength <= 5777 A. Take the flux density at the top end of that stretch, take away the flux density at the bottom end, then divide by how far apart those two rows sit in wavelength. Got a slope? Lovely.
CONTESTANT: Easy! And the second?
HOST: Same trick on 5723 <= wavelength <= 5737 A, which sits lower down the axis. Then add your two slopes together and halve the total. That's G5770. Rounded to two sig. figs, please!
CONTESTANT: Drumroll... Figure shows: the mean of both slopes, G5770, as 0.11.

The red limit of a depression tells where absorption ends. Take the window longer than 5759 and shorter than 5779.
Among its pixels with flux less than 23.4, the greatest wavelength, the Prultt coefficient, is 5764 A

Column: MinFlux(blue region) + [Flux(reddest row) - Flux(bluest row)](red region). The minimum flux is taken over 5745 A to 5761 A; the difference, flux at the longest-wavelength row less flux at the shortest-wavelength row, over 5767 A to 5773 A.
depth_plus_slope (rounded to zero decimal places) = 25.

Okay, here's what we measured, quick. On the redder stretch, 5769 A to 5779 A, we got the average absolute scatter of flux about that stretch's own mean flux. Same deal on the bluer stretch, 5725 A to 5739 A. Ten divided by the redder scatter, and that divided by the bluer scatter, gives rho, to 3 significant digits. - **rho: 11.1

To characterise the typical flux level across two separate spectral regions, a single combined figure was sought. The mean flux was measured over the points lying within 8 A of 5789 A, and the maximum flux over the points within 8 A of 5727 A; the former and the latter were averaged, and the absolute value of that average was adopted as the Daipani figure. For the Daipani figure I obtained 23.2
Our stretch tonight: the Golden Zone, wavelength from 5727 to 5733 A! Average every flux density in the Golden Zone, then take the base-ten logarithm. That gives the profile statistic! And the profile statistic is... 1.28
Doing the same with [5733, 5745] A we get 1.35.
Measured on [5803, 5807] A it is 1.33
